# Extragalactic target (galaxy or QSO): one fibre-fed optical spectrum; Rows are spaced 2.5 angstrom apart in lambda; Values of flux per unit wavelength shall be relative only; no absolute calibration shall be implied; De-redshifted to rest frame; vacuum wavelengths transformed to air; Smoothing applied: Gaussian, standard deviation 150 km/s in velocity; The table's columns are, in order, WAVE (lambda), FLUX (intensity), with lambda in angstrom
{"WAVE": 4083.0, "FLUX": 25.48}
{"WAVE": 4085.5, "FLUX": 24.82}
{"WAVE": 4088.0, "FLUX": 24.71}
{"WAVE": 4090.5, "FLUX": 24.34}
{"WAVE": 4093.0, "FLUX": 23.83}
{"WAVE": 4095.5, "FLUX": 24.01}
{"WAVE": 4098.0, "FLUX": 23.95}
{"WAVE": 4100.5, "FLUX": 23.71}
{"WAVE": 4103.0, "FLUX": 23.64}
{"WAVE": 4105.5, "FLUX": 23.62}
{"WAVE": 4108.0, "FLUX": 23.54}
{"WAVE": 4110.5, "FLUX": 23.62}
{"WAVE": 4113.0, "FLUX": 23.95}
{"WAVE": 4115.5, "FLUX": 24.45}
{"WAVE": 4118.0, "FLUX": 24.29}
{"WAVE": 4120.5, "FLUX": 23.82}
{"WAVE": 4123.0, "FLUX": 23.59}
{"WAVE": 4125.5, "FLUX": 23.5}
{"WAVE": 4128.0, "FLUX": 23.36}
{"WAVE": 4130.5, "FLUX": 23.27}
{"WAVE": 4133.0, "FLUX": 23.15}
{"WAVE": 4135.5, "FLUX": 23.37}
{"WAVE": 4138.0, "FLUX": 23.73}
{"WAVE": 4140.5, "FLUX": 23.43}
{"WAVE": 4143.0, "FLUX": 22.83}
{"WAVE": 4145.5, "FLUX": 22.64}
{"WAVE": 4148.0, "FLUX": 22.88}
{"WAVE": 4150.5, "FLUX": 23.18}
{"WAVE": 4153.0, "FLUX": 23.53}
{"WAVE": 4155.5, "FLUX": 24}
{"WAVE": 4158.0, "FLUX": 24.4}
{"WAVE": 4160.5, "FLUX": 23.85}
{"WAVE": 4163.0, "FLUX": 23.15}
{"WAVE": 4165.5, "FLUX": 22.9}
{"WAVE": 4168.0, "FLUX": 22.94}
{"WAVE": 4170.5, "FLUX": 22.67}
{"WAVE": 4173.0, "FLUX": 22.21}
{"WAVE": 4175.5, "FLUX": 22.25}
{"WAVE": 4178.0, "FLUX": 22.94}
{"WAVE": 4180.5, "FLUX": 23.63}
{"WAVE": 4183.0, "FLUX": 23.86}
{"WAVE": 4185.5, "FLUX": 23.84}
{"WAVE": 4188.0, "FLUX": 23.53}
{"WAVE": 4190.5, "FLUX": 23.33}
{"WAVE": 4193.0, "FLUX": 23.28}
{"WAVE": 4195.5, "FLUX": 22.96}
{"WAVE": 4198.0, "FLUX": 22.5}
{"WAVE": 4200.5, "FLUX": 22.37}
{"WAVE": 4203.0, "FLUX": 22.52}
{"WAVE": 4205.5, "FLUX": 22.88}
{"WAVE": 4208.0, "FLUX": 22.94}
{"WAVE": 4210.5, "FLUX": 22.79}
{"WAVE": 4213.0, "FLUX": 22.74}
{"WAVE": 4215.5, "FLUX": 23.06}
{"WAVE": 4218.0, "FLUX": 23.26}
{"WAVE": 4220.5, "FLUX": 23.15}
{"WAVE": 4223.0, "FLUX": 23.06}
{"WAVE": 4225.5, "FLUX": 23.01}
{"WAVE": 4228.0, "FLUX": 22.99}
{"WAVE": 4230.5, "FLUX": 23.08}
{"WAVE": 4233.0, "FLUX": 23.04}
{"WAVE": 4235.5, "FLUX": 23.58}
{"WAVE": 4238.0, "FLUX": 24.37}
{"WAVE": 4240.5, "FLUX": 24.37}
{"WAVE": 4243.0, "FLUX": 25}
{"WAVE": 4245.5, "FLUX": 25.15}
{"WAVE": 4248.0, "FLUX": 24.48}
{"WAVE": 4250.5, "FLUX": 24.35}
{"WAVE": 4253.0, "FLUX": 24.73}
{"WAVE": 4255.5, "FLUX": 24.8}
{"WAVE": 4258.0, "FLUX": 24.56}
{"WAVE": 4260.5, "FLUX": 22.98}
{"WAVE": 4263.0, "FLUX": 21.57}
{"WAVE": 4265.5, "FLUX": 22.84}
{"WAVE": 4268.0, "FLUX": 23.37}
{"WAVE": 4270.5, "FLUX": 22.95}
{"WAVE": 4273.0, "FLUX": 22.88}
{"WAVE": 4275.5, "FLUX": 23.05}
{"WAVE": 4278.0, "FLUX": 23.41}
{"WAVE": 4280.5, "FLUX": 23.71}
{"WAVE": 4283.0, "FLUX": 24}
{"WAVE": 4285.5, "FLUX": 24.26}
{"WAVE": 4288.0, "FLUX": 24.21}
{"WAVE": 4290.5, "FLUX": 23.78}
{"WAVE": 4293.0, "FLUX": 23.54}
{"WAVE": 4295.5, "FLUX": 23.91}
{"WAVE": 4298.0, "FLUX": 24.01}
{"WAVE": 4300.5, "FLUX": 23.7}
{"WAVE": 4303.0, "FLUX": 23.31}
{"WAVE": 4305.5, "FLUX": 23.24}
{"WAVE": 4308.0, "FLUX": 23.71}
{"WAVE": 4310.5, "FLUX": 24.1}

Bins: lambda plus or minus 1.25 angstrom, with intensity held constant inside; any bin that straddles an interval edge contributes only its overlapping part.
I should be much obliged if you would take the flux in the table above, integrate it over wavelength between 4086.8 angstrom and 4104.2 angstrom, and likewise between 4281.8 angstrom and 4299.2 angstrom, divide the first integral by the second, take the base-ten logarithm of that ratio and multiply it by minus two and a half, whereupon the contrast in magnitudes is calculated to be 0.00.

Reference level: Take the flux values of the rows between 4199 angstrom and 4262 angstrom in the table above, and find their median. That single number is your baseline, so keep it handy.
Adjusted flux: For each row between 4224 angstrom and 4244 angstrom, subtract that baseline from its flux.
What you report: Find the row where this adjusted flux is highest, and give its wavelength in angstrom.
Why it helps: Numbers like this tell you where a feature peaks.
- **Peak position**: 4243.0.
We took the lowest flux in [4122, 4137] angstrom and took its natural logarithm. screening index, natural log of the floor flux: 3.14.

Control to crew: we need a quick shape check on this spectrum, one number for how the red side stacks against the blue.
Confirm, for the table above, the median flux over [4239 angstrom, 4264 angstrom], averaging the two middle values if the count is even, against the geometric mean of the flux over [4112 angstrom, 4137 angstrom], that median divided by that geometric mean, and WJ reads 1.04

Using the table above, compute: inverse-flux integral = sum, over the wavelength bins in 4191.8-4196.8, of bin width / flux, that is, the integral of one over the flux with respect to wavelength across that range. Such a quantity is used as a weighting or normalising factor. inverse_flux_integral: 0.22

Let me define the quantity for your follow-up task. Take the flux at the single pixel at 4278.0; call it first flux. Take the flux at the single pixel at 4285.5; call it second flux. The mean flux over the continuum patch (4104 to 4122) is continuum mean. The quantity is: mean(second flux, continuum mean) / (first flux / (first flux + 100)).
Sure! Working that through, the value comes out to 127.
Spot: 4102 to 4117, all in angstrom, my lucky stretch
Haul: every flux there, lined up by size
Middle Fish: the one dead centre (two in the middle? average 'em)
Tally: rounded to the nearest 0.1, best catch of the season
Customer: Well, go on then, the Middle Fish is 23.6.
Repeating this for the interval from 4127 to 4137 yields 23.3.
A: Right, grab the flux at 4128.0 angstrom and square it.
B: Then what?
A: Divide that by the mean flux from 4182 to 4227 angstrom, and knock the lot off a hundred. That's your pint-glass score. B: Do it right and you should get 76.3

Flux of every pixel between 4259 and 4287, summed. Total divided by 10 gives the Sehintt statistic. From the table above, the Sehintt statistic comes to 25.50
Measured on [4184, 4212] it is 25.29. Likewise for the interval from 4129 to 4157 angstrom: 25.60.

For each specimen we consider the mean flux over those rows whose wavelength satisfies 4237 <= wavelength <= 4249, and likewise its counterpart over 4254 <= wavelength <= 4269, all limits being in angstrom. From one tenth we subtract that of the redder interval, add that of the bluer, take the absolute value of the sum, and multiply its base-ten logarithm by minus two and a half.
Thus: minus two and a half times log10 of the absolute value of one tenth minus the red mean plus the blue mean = -0.4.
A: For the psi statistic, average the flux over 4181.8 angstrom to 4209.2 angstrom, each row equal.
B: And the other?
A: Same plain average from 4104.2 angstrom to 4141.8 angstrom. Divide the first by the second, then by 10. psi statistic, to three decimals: 0.098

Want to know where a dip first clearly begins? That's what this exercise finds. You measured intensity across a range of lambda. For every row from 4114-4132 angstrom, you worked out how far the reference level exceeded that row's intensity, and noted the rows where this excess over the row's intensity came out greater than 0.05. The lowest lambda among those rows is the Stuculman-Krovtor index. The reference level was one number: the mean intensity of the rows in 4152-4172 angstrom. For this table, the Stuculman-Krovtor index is 4128.0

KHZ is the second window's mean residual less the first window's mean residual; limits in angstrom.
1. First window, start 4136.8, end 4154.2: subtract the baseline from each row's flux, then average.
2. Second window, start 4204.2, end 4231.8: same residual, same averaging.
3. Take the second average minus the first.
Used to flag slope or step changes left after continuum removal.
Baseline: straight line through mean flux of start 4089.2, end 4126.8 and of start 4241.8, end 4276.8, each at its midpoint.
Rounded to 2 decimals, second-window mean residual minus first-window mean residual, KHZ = -0.13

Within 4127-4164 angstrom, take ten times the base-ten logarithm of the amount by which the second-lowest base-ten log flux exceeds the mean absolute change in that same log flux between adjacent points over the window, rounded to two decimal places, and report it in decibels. 1.31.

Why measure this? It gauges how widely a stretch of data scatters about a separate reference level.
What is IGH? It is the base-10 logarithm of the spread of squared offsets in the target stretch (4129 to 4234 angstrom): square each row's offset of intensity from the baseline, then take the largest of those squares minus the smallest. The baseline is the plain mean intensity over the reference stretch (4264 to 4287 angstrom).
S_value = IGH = 0.1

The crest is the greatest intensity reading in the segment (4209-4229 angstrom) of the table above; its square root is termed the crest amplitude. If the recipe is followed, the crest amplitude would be 4.82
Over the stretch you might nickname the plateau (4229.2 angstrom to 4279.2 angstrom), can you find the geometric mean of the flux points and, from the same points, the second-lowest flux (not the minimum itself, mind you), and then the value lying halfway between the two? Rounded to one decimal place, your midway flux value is 23.3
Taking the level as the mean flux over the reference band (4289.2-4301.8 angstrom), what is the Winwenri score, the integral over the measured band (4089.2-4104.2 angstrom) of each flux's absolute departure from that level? 3.0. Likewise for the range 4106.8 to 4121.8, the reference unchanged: 4.4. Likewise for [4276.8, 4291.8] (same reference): 3.9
